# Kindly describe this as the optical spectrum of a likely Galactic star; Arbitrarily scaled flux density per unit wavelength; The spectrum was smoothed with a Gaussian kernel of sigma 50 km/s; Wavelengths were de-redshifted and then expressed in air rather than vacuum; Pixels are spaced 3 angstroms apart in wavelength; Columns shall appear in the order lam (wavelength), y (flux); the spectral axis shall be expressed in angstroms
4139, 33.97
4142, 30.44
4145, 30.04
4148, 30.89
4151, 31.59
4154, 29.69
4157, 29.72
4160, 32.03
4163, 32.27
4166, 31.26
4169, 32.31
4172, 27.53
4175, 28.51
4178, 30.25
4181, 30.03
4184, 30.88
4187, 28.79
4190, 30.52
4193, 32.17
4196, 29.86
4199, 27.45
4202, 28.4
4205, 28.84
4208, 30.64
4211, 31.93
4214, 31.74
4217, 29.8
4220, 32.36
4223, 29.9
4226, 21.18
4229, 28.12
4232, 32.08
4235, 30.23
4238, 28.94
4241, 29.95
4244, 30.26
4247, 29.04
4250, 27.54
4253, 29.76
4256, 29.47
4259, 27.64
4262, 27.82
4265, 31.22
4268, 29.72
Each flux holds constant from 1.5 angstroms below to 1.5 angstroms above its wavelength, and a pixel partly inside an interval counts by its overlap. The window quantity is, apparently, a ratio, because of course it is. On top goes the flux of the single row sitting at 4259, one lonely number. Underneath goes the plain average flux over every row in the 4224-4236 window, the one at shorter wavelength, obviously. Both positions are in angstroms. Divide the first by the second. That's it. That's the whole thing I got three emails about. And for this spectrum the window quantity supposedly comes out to 0.99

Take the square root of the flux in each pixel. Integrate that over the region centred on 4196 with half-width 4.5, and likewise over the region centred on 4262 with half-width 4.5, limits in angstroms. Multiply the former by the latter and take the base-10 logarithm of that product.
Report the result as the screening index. 3.376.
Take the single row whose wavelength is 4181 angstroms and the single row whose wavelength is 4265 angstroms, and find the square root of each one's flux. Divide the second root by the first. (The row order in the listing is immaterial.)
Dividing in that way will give 1.020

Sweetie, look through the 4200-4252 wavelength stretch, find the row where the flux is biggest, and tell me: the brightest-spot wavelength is 4220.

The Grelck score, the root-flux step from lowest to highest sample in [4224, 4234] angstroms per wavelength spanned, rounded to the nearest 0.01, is 0.18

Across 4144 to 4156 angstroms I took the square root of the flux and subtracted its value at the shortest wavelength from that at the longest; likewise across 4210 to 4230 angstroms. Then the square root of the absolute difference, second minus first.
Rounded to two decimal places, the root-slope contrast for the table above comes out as 0.56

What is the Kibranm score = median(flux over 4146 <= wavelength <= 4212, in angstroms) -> 30.4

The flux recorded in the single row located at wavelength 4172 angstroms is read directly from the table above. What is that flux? 27.53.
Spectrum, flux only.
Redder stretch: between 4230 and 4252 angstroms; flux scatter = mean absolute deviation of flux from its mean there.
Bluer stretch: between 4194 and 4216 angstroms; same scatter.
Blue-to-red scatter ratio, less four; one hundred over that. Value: -37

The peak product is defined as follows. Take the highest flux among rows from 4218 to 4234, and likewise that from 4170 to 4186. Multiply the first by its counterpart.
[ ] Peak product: 999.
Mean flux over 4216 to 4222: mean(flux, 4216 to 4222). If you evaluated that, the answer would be 31.1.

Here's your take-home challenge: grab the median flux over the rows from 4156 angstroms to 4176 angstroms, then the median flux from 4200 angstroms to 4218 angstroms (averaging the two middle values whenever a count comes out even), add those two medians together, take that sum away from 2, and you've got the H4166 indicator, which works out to -59.5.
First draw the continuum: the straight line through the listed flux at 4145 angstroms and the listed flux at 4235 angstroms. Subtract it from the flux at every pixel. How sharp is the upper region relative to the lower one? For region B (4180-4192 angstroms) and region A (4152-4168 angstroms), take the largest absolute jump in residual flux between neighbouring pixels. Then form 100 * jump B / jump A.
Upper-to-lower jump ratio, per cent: 91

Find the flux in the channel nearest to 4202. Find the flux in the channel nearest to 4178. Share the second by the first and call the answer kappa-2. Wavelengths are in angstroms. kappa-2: 1.07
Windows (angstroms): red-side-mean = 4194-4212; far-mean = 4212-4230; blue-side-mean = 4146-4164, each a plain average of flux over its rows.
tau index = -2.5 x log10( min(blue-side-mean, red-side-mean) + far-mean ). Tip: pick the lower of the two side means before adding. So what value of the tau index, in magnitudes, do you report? -4.42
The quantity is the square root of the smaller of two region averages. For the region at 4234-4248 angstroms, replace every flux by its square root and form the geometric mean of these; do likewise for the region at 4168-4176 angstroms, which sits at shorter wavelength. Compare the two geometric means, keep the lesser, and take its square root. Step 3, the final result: 2.33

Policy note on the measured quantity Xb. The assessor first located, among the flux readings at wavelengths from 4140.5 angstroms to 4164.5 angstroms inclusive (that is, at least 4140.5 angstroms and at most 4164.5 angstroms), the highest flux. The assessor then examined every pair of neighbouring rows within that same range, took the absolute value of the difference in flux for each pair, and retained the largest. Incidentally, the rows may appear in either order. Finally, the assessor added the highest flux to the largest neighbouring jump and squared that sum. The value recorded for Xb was 1196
